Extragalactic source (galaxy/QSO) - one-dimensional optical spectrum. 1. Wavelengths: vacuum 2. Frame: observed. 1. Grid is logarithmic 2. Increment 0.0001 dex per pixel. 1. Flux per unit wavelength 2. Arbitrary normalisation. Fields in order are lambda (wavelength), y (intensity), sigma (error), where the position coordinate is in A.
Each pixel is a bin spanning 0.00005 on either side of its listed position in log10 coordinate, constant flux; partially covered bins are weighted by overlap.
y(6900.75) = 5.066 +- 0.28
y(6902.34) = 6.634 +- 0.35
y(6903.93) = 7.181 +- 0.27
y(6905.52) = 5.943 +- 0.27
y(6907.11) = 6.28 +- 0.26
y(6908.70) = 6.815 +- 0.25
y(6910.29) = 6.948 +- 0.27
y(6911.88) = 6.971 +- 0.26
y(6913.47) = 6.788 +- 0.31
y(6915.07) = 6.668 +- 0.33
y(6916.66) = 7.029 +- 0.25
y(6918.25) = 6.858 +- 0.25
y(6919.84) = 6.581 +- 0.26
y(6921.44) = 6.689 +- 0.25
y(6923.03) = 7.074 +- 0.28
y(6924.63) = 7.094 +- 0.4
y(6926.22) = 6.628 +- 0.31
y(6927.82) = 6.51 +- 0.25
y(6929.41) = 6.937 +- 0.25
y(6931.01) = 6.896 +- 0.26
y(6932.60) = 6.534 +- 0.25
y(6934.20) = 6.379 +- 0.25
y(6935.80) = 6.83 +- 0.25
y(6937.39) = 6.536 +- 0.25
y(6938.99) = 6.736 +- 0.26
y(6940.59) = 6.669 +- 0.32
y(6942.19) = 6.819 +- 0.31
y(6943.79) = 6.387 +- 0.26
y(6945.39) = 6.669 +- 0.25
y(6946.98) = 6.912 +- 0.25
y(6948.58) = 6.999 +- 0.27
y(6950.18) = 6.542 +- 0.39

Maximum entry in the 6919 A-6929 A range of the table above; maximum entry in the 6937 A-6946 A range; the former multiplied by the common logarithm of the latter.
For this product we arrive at 5.91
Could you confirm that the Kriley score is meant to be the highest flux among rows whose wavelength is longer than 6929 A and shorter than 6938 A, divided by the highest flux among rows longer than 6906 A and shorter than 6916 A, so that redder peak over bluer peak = 1.00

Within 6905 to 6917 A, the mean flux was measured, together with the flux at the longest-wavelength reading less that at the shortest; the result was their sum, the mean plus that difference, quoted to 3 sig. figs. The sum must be 7.77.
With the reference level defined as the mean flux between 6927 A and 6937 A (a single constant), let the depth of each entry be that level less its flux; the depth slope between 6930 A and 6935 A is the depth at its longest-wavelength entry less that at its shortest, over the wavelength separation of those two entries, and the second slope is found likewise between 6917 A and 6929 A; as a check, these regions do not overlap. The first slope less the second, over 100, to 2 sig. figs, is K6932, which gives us 0.0013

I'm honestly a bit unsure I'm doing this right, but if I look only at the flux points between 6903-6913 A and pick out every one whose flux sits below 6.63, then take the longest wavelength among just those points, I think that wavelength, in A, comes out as 6907.11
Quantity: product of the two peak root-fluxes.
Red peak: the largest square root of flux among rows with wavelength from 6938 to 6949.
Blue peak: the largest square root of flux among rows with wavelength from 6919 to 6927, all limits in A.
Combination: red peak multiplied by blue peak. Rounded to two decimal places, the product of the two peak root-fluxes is 7.05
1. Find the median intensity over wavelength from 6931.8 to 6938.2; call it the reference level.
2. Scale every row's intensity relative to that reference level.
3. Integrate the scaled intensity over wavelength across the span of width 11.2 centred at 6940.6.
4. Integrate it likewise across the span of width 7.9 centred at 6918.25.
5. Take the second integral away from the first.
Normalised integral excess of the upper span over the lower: 3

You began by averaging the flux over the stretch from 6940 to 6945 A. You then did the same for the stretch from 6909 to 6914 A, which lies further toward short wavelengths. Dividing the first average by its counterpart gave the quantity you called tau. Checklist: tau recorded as 0.96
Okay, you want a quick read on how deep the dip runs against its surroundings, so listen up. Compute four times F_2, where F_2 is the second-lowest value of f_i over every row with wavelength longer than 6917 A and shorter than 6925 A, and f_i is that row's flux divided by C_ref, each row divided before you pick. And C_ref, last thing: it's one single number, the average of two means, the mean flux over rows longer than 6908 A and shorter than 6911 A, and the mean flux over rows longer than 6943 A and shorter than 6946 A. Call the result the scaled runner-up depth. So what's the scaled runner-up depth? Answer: 3.99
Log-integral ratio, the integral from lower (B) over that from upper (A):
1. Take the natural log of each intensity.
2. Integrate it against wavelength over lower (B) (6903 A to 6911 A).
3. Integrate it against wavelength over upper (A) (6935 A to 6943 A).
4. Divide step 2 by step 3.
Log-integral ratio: 0.99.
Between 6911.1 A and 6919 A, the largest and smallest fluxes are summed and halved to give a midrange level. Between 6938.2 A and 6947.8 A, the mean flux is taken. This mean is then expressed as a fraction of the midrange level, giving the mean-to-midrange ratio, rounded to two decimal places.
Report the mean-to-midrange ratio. 0.98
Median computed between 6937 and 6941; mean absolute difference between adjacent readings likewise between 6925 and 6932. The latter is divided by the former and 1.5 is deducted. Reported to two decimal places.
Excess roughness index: -1.47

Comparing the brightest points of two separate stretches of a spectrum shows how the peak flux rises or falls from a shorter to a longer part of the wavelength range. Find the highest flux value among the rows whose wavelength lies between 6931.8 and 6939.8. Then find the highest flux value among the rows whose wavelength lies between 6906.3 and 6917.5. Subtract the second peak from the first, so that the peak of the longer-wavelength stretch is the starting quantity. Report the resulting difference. -0.20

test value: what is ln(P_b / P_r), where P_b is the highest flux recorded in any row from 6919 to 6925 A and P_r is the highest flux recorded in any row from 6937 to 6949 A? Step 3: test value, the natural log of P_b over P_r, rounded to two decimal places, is 0.01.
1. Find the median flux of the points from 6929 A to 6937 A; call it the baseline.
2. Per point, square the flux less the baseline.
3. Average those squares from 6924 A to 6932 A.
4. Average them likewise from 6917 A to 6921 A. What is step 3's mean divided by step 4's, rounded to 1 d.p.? 1.5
